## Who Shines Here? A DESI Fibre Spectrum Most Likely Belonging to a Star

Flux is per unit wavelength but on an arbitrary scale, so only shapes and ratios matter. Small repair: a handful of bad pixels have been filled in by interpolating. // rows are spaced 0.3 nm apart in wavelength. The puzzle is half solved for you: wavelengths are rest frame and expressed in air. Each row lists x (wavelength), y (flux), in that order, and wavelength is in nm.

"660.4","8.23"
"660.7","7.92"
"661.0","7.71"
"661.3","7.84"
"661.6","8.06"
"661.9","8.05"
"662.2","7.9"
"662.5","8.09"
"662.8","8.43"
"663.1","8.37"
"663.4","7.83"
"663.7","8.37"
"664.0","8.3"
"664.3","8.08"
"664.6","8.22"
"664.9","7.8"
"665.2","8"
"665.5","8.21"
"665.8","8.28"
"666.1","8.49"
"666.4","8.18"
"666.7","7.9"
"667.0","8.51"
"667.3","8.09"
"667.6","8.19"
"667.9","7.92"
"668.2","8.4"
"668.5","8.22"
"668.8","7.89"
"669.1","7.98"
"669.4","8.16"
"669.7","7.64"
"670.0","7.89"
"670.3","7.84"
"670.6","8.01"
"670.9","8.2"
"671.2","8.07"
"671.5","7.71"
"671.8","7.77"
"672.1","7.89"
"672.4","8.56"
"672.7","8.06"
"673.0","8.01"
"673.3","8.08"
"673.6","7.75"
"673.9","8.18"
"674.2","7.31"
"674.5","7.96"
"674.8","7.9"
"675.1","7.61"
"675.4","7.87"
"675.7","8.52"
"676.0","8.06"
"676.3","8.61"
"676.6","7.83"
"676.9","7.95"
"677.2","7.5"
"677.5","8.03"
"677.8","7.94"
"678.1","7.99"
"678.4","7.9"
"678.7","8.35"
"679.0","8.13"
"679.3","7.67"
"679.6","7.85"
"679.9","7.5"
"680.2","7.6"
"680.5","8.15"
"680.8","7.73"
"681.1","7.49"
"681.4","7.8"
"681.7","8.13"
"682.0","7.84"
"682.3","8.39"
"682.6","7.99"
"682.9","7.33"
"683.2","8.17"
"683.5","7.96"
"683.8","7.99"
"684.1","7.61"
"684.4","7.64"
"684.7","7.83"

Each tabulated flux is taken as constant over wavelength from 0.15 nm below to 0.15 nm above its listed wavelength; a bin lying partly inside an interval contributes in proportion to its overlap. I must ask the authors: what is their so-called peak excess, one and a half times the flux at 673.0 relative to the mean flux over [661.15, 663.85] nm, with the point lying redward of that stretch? 1.48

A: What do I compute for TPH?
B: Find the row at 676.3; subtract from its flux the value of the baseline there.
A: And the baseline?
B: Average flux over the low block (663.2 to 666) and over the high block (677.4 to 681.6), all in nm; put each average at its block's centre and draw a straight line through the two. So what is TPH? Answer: 0.69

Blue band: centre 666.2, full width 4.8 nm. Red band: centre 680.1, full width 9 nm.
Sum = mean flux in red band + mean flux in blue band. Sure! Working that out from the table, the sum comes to 16.1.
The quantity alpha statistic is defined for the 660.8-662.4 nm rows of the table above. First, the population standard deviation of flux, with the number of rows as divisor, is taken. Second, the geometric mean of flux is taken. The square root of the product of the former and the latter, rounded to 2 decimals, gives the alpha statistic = 1.02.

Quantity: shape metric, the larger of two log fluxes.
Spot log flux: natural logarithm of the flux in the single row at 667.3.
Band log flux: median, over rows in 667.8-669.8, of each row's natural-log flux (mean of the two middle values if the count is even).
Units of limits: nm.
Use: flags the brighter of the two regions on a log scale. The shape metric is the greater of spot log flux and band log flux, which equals 2.09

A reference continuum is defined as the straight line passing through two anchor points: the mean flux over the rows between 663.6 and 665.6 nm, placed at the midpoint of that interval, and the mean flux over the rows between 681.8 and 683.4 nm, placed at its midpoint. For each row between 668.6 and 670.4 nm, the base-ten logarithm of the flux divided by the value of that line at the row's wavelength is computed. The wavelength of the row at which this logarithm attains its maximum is 669.4 nm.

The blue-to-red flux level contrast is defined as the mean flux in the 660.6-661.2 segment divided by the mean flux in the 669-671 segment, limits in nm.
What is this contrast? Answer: 0.982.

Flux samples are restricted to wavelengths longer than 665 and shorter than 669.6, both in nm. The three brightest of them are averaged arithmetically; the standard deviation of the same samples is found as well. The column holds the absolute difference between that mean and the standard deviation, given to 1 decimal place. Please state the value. 8.3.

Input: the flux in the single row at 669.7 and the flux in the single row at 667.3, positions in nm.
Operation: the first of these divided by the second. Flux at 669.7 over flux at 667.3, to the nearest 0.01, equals 0.94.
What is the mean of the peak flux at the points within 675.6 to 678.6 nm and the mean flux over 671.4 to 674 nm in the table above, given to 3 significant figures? 8.31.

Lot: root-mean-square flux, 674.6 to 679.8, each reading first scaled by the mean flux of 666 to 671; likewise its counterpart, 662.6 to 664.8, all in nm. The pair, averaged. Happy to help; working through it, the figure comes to 1.00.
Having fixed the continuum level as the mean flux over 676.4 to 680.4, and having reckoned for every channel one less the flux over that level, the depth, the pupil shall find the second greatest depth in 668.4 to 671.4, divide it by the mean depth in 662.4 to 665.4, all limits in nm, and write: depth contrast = -0.1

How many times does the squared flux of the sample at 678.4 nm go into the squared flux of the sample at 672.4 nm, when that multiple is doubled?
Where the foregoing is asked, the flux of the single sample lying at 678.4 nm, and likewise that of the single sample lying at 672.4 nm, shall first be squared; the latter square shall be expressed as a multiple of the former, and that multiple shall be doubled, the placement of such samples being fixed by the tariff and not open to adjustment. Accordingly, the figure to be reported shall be 2.35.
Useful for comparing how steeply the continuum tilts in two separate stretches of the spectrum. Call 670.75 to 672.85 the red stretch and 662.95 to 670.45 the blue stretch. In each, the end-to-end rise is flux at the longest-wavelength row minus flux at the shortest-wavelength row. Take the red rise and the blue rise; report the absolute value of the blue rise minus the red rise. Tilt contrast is 0.39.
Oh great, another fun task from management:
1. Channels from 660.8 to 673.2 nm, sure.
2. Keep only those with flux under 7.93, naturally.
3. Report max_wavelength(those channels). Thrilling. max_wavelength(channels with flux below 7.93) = 672.1 nm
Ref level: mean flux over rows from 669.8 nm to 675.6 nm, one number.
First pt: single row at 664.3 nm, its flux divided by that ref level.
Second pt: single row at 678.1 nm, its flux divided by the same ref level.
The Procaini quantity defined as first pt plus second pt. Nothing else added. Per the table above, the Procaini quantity 2.03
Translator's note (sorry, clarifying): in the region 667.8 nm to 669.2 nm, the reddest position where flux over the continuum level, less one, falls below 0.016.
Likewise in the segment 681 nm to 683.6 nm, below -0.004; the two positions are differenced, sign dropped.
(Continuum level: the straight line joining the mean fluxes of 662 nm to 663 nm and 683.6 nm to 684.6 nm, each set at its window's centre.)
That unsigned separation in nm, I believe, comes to 13.80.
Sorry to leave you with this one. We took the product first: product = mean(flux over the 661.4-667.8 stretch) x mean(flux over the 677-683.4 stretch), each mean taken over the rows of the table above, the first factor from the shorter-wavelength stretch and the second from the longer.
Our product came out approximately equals 64.3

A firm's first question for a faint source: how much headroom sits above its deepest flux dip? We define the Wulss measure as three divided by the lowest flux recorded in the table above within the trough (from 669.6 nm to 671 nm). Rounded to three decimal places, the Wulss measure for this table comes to 0.393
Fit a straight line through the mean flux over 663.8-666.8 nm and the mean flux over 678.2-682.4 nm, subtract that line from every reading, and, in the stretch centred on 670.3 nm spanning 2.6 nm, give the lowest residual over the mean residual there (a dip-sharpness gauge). 4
